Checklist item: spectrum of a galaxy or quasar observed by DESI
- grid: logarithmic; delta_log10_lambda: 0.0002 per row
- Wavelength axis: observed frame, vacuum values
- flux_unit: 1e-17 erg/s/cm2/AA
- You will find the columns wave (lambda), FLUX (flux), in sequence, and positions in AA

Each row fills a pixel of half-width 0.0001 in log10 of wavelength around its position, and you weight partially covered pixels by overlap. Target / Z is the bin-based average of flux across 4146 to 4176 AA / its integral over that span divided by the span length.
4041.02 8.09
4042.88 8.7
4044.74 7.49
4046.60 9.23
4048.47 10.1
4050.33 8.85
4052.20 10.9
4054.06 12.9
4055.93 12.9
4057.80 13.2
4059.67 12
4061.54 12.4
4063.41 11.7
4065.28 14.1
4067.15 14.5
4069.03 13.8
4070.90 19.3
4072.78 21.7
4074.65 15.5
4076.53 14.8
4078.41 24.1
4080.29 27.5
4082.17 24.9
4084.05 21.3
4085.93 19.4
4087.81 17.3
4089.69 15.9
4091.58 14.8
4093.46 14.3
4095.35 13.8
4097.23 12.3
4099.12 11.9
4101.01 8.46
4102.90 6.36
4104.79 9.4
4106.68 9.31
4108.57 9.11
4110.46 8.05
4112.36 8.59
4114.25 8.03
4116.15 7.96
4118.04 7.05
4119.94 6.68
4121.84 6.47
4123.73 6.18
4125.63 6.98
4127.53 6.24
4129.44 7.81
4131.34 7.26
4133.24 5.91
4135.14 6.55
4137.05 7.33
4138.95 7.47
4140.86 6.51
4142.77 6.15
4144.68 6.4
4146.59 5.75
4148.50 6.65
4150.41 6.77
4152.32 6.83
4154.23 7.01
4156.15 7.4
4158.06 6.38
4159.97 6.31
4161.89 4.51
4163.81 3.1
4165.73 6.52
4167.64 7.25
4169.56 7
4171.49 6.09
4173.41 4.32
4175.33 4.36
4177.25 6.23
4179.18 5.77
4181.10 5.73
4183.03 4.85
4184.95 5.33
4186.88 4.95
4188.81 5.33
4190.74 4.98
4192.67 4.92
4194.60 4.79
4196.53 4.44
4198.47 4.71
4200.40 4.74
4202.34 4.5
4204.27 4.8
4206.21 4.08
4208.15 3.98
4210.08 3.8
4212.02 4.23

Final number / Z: 6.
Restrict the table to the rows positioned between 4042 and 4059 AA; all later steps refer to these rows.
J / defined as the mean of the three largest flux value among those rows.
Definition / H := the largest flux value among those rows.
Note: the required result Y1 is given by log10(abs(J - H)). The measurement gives -0.70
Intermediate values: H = 13.2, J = 13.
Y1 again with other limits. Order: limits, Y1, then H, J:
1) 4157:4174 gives -0.49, 7.25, 7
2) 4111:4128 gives -0.40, 8.59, 8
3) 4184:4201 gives -0.93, 5.33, 5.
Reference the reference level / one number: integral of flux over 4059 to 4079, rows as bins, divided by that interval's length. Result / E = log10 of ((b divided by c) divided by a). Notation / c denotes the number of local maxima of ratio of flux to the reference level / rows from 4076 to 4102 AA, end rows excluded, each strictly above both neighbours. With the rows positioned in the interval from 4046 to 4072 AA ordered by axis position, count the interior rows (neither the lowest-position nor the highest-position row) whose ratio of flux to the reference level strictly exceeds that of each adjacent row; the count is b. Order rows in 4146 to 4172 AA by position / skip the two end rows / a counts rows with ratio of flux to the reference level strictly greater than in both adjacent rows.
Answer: 0.30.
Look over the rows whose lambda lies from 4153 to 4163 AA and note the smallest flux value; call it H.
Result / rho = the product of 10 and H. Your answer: 45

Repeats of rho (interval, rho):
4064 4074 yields 138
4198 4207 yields 41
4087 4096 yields 138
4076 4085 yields 148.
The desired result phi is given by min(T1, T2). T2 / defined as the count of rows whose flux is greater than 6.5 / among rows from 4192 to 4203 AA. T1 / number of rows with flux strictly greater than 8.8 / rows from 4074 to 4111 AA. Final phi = 0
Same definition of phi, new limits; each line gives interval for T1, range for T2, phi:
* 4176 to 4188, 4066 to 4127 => 0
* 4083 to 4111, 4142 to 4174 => 8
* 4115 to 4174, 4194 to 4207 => 0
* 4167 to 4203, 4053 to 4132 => 0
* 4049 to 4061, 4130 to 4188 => 6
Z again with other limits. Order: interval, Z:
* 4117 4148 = 7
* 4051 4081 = 16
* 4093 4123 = 9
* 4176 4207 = 5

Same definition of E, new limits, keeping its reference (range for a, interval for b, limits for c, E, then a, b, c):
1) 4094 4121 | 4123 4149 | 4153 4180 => -0.18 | 2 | 4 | 3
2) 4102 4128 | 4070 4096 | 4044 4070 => -0.78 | 3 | 2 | 4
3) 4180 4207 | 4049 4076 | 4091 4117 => -0.30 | 4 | 4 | 2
